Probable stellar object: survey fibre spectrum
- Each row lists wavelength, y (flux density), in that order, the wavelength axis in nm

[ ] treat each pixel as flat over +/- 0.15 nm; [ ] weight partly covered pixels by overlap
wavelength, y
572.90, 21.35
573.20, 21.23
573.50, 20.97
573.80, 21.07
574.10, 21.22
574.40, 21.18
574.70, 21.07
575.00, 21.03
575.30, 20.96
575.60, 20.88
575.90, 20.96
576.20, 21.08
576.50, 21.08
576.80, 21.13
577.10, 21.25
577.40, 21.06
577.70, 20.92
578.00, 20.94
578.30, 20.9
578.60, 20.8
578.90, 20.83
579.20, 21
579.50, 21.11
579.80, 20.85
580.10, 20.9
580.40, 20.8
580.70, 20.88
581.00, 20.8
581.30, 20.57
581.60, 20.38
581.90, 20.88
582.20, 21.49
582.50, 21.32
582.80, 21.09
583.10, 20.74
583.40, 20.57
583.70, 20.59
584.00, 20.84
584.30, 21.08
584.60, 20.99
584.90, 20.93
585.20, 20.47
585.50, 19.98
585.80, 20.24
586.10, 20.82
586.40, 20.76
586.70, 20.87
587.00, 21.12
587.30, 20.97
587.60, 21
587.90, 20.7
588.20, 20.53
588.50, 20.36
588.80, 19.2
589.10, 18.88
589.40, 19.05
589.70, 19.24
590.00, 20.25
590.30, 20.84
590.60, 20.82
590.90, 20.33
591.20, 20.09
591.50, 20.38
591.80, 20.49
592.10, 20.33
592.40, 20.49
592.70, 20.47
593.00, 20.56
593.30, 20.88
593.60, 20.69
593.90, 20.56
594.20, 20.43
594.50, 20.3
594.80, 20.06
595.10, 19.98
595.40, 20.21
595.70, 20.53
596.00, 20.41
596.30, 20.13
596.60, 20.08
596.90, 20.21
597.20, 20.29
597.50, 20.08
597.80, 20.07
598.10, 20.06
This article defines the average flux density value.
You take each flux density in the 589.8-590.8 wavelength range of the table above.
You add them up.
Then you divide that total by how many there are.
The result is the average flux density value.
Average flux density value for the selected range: 20.6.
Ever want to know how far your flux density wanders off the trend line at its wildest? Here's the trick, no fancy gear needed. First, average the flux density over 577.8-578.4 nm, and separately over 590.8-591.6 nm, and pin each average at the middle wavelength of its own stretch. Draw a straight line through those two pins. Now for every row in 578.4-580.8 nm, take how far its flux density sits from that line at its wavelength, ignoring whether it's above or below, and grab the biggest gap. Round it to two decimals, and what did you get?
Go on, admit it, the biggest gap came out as 0.26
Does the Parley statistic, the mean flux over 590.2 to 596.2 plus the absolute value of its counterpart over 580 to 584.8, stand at 41.3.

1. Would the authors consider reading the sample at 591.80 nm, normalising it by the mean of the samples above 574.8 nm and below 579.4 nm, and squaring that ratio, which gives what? 0.95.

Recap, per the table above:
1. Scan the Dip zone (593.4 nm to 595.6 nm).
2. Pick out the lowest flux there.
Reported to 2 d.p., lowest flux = 19.98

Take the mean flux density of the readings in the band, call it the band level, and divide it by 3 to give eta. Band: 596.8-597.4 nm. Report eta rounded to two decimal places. 6.75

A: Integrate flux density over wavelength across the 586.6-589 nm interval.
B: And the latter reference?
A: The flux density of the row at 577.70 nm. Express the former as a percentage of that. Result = 236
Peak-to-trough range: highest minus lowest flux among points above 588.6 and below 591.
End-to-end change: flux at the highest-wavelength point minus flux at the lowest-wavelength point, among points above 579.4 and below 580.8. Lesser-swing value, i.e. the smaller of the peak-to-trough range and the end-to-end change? -0.23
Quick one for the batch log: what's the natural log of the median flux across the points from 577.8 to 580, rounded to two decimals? 3.04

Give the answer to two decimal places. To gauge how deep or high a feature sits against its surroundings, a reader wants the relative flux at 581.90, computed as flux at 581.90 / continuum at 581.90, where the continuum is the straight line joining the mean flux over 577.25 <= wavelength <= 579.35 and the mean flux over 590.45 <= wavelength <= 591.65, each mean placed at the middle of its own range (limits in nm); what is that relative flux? 1.01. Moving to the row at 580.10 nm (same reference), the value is 1.00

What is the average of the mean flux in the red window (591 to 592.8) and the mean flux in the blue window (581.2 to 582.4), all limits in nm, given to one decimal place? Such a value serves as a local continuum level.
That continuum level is 20.6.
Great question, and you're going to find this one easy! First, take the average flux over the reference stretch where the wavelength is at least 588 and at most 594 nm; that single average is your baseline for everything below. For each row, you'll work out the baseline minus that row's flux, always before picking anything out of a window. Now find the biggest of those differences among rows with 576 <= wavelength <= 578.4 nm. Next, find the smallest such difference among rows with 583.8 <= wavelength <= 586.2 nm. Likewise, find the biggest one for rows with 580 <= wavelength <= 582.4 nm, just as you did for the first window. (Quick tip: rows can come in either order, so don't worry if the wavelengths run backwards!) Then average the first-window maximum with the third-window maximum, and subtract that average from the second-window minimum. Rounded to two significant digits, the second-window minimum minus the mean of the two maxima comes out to -0.44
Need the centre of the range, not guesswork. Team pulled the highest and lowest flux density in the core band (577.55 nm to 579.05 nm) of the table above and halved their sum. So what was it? 20.9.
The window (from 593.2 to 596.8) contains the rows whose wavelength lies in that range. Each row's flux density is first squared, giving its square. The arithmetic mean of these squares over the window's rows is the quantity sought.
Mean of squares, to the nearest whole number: 414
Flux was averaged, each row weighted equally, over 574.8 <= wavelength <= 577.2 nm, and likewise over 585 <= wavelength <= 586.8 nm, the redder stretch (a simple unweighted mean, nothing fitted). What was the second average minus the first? -0.5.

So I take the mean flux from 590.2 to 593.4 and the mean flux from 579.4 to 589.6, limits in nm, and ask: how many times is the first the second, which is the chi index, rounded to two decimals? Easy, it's 0.99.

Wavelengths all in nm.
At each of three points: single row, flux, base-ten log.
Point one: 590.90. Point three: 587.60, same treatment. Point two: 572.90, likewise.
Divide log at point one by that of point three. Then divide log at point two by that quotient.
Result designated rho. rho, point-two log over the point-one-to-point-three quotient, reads 1.34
